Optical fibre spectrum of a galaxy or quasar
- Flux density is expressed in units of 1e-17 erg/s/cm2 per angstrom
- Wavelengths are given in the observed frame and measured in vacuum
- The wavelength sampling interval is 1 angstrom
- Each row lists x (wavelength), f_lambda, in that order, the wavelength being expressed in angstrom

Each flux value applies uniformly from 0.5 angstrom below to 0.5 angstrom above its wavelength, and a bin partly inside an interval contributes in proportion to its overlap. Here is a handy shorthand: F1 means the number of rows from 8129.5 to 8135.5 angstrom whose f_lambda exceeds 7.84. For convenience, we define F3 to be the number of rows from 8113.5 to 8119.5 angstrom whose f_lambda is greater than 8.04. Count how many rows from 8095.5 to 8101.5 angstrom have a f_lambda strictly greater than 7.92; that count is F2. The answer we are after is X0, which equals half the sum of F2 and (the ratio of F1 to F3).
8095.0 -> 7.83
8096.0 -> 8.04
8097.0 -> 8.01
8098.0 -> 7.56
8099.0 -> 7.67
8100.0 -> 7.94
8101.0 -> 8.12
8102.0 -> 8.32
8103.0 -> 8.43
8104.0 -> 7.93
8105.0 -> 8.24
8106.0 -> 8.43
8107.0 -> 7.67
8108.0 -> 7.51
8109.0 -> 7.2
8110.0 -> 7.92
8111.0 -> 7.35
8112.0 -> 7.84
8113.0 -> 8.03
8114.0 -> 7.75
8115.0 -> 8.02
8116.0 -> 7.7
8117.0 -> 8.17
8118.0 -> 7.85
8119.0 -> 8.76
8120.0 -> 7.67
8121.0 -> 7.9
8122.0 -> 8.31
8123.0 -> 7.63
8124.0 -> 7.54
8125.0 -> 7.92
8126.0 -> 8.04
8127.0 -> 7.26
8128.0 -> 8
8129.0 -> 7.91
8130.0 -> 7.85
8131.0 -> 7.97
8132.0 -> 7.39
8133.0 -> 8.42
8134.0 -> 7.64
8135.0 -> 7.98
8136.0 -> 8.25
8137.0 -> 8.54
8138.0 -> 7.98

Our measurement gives 3.0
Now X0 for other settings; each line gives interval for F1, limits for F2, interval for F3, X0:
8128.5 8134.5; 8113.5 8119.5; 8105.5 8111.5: 3.5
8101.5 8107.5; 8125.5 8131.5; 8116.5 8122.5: 2.3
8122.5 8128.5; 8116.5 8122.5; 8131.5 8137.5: 2.0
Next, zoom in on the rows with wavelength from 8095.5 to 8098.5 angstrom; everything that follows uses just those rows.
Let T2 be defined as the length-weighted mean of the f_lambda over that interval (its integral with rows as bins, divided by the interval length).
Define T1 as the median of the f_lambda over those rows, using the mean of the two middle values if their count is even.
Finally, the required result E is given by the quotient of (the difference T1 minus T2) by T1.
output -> 0.017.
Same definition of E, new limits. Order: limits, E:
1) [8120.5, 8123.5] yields -0.006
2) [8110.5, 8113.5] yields 0.013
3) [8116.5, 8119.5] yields -0.011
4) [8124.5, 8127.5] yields 0.023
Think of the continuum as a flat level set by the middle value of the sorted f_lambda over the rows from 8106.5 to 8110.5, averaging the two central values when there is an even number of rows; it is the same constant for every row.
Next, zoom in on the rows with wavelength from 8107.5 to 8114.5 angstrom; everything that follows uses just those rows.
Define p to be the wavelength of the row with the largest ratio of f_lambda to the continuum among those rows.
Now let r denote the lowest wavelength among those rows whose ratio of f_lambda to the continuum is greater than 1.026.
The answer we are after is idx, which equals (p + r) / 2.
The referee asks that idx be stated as 8111.5 angstrom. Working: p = 8113.0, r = 8110.0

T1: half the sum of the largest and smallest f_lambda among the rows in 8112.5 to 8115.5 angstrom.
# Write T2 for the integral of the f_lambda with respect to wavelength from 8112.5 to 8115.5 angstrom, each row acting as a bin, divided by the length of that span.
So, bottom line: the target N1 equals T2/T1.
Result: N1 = 1.005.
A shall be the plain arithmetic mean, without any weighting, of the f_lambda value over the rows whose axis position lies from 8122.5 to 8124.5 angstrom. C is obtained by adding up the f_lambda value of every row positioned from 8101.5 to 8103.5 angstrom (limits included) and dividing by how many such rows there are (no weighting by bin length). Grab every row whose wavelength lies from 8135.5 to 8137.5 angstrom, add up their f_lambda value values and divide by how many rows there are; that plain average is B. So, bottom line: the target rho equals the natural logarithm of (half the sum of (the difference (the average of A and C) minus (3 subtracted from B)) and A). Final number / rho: 1.63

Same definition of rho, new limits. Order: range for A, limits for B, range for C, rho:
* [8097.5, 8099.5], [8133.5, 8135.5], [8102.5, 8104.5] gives 1.68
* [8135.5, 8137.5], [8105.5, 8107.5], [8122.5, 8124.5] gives 1.73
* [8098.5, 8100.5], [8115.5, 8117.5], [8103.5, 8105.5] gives 1.69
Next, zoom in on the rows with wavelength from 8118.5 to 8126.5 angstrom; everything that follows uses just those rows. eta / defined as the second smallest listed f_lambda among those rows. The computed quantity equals 7.63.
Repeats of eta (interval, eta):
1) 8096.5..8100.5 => 7.67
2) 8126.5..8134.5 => 7.39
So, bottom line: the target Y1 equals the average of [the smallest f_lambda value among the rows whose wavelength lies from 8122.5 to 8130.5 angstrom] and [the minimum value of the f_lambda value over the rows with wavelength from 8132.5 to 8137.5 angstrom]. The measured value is 7.45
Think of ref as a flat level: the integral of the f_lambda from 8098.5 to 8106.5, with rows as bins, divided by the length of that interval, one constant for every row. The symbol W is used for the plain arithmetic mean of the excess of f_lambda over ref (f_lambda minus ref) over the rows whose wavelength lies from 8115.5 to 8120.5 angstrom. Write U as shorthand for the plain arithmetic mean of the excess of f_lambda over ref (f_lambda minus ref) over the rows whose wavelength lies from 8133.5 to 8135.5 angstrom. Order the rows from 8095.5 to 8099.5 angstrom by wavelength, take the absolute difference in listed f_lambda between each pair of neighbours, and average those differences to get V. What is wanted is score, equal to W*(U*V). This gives 0.007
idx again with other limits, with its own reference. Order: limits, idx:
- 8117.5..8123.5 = 8118.5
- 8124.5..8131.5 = 8125.5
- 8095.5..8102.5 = 8099.0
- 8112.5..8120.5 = 8116.0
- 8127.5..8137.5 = 8132.5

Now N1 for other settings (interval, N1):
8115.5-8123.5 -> 0.976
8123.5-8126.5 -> 1.006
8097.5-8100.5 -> 0.997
